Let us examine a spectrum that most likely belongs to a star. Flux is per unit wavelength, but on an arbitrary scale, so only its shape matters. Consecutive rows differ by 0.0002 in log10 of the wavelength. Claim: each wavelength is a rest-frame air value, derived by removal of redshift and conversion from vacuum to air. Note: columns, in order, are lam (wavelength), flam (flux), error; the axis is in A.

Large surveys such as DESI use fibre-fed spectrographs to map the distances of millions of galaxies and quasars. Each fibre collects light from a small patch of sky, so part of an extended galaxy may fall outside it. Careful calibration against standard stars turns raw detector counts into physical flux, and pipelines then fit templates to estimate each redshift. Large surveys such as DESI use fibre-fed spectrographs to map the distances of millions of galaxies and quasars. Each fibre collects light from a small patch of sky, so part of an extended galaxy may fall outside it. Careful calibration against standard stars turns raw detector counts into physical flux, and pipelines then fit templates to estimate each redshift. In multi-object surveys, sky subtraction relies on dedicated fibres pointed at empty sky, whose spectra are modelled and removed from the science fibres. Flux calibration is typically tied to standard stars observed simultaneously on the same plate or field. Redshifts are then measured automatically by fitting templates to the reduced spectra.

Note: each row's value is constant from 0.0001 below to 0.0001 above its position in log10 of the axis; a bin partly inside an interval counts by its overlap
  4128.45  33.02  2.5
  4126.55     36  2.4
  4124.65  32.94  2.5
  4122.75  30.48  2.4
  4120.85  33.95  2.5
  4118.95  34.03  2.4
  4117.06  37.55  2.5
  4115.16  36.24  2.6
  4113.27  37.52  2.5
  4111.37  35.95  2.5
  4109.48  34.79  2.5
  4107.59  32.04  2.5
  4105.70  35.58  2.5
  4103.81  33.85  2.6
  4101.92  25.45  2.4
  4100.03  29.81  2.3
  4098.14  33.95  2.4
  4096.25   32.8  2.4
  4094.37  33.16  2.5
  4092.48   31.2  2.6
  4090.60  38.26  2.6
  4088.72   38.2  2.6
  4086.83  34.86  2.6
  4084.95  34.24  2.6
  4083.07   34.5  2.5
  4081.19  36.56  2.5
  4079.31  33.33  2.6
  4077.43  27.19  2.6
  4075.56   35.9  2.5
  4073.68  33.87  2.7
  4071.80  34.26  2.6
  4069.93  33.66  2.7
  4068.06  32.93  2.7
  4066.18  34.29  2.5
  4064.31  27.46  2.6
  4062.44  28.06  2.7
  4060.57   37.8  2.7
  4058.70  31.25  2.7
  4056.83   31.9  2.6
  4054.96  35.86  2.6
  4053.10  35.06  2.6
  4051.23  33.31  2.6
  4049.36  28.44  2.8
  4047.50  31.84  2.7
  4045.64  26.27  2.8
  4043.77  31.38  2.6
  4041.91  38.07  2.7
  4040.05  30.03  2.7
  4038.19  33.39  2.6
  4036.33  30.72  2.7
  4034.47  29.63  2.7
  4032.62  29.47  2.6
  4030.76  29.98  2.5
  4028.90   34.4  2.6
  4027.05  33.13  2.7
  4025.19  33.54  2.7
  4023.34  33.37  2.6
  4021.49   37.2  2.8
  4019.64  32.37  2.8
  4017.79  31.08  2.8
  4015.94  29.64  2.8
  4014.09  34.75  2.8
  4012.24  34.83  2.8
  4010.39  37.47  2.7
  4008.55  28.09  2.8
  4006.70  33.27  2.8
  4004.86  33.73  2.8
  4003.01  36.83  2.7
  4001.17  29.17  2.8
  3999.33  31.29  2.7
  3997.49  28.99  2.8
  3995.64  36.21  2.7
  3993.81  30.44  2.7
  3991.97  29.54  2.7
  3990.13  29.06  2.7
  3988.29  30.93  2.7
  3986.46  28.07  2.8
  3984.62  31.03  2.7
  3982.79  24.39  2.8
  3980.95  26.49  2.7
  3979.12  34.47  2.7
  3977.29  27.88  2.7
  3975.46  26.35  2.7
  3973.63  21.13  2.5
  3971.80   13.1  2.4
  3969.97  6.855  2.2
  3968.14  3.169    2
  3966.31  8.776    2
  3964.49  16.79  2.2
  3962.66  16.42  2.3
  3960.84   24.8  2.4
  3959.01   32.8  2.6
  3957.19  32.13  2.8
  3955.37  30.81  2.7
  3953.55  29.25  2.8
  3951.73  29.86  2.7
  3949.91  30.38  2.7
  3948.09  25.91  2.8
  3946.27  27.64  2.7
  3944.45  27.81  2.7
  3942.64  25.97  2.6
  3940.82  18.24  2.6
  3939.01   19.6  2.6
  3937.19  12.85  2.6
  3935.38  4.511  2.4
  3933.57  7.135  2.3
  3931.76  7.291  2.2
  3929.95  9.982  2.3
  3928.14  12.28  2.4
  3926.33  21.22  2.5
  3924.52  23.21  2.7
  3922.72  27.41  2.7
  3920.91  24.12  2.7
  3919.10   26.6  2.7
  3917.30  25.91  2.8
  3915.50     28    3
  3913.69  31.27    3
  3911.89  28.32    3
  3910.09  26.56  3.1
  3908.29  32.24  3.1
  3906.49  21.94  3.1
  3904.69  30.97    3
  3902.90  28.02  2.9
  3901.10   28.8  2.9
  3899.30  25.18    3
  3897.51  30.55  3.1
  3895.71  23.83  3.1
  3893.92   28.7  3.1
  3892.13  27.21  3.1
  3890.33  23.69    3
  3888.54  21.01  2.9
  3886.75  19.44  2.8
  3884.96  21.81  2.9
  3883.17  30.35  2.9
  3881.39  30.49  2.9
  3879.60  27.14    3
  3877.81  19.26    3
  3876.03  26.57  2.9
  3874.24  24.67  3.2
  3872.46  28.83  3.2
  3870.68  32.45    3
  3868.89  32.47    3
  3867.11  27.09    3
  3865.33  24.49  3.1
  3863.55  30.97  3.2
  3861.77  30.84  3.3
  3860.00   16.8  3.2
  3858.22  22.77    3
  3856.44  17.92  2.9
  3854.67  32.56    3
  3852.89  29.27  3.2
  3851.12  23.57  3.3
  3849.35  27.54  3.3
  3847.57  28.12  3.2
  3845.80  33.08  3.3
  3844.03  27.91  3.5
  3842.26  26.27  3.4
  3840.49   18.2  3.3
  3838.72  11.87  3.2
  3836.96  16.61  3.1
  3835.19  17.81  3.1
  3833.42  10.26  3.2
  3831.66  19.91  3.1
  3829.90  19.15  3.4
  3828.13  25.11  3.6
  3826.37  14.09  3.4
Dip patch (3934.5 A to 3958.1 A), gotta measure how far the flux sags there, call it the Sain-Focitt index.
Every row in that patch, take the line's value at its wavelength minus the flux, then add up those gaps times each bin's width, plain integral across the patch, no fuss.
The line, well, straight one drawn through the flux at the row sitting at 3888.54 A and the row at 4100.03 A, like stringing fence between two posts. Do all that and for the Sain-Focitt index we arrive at -20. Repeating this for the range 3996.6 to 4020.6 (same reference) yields -154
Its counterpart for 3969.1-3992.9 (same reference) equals -12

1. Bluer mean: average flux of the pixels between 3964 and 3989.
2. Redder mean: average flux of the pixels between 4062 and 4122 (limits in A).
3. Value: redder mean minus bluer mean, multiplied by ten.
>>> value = 122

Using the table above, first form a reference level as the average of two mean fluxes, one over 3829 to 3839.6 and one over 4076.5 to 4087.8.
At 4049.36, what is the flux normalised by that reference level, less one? 0.2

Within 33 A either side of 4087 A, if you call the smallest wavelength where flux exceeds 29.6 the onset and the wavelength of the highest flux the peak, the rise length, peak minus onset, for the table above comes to 35.6 A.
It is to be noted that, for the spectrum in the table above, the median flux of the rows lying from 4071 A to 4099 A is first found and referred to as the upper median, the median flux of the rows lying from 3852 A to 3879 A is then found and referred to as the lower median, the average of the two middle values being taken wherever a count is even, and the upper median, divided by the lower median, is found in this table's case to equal 1.26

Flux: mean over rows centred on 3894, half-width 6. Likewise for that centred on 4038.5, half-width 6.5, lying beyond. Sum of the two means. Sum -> 57.6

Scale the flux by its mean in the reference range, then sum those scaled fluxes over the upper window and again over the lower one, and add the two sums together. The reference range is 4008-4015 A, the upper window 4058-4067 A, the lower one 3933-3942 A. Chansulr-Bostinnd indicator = 6.5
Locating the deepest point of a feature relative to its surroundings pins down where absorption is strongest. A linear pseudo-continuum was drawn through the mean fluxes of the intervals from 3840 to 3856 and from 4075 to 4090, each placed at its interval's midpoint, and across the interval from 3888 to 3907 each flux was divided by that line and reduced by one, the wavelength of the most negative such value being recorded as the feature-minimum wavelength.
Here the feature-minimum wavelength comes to 3888.54 A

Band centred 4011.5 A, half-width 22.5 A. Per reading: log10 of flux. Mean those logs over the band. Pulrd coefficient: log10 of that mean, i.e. 0.179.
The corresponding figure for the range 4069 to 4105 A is 0.182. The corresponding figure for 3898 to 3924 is 0.158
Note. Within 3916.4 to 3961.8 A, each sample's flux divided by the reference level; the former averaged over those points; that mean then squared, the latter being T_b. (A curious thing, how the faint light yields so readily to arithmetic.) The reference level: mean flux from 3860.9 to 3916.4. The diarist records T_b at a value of 0.67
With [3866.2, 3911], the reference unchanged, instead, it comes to 0.97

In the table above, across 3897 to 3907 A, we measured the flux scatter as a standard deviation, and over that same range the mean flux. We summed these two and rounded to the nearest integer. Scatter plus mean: 31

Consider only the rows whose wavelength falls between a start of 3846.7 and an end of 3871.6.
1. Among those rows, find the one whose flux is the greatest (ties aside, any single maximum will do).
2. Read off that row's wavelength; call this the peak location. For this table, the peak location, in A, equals 3854.67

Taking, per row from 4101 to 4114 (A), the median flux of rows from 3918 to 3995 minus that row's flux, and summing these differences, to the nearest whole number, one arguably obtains -54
